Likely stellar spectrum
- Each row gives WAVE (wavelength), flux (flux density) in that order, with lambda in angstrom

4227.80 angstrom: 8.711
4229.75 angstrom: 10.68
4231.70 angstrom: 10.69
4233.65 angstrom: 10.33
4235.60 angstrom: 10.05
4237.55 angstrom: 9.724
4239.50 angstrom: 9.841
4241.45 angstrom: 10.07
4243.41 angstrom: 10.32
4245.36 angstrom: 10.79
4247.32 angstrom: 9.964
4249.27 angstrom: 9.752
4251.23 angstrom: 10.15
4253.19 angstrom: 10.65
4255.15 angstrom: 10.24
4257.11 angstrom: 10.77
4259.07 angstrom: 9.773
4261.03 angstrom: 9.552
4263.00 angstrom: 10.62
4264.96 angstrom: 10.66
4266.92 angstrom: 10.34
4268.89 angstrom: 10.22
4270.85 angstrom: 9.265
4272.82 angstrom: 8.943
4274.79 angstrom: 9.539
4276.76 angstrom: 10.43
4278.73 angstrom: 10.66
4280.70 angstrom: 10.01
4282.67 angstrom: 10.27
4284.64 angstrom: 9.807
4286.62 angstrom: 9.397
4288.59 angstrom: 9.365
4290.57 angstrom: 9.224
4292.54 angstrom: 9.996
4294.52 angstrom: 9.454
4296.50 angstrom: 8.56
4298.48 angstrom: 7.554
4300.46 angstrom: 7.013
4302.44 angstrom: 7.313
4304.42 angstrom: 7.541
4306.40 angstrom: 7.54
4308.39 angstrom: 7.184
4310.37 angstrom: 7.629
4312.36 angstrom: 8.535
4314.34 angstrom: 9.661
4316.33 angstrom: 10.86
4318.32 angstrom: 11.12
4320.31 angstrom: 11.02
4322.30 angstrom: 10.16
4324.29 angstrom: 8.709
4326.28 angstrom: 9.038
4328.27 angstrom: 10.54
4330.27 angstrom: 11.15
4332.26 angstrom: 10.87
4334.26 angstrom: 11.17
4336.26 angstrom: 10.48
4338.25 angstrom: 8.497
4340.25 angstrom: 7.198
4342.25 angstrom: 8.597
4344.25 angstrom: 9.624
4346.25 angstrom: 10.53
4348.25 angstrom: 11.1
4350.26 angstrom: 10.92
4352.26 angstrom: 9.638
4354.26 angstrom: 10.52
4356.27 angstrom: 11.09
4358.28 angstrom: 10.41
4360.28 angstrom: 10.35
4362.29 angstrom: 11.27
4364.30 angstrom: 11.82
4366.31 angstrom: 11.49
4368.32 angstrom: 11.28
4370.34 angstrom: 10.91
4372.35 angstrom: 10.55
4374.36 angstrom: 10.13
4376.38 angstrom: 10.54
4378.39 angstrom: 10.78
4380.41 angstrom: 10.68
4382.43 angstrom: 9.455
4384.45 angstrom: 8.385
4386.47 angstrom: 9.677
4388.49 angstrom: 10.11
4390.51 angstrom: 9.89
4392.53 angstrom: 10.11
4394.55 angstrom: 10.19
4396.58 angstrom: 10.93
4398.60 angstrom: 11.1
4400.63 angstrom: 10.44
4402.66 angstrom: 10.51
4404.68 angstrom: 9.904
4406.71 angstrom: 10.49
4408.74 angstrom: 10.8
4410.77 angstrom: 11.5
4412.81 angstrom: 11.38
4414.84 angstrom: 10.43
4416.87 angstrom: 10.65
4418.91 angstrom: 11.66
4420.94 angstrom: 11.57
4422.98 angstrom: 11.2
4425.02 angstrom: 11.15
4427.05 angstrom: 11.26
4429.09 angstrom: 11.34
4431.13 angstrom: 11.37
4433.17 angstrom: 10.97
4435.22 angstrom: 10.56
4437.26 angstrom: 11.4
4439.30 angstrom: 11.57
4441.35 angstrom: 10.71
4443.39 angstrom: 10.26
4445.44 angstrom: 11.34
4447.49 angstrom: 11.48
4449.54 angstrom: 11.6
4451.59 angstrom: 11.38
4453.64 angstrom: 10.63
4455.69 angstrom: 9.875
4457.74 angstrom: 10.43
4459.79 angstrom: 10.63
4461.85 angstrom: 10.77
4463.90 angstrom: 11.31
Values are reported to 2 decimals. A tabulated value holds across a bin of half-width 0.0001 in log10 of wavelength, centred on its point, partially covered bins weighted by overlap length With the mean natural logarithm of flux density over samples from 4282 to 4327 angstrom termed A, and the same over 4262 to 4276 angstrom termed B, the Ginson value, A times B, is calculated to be 5.02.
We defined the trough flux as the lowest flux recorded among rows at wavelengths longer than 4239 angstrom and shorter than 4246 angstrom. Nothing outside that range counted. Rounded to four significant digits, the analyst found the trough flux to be 9.841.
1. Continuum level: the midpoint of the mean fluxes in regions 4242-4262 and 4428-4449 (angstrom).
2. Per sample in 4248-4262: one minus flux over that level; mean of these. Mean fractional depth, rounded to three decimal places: 0.049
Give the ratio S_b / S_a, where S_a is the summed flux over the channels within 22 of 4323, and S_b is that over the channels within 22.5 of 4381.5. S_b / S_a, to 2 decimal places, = 1.13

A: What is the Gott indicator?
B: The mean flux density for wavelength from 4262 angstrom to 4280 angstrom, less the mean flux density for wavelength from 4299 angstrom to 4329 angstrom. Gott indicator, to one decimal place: 1.2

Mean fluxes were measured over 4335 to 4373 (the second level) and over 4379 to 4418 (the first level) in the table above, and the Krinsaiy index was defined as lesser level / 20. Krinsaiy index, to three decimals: 0.517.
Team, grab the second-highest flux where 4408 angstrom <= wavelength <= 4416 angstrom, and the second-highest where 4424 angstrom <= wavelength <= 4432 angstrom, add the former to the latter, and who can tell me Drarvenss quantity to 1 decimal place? 22.7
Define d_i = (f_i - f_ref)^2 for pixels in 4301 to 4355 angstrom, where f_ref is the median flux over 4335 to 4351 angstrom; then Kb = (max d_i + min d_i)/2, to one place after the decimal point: 4.1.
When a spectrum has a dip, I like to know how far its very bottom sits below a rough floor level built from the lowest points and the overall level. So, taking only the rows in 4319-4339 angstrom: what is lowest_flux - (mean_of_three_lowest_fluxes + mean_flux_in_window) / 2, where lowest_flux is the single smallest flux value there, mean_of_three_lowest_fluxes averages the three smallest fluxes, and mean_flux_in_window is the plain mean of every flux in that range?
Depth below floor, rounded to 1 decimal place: -1.0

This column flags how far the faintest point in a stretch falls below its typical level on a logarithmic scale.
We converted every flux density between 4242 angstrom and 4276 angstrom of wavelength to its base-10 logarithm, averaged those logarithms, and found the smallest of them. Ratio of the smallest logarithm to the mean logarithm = 0.95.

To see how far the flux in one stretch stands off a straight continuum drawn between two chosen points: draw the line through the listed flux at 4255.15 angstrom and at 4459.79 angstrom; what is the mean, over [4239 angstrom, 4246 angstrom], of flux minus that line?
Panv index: 0.04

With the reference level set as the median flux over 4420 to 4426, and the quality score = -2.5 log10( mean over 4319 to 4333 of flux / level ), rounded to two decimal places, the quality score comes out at 0.10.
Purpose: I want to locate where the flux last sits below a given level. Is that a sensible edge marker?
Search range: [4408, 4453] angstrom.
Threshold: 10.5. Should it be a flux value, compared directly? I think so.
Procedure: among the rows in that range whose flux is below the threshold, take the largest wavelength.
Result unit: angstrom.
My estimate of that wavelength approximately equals 4443.39 angstrom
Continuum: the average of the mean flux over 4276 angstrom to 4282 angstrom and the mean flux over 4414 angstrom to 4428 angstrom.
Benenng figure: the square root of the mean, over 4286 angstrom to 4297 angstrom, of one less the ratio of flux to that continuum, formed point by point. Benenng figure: 0.36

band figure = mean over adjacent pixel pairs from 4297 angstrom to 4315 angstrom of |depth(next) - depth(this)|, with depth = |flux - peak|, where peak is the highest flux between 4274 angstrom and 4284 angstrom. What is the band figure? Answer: 0.49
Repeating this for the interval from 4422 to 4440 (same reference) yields 0.21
